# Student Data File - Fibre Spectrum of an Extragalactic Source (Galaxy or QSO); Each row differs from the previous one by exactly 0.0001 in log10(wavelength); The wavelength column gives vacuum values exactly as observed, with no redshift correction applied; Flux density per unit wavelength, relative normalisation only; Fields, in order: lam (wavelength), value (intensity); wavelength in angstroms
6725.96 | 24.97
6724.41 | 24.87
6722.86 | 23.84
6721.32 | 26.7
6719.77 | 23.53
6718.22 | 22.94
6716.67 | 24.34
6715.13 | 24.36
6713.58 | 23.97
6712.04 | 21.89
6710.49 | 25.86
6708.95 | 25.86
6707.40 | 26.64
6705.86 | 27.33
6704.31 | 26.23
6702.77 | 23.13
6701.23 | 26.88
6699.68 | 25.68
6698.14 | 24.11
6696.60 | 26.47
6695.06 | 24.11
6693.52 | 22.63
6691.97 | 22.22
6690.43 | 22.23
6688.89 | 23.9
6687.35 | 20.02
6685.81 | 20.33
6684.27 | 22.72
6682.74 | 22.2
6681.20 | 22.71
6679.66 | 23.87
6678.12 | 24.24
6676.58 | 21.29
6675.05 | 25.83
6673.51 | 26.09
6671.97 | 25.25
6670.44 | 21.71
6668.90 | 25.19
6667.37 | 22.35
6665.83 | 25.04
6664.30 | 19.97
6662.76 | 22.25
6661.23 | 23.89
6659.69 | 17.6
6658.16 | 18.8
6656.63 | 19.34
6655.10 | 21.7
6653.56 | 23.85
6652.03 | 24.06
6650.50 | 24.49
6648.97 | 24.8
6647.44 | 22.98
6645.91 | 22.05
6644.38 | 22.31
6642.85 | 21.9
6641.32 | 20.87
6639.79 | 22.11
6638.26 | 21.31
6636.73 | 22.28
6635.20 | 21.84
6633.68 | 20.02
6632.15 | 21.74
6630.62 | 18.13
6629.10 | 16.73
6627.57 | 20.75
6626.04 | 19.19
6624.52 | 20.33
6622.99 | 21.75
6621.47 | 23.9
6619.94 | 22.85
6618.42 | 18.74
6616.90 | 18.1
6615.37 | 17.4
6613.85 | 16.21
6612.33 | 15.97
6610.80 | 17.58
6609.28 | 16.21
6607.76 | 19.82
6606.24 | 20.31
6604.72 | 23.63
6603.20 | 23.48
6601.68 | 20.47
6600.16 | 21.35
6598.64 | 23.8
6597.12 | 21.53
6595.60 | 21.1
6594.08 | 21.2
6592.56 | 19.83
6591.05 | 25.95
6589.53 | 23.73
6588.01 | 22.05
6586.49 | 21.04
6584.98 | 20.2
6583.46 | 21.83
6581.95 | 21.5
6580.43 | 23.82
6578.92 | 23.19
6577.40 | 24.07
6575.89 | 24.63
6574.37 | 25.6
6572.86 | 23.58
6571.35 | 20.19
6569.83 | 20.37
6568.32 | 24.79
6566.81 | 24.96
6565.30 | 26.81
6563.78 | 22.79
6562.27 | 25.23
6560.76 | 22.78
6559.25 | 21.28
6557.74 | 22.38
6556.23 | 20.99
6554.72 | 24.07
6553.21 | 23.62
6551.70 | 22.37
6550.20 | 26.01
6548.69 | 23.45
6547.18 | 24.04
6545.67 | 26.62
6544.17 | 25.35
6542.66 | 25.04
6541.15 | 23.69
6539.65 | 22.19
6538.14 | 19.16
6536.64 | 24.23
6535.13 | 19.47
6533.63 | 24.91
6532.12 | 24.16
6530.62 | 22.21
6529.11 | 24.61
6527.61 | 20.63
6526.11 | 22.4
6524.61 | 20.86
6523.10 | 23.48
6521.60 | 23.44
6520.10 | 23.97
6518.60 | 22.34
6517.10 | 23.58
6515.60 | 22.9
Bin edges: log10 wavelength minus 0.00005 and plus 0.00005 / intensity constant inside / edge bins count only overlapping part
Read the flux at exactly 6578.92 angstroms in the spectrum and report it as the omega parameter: 23.19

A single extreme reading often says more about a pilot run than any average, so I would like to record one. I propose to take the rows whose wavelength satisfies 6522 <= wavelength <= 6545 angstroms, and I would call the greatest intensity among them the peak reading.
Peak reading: 25.35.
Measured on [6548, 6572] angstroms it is 26.81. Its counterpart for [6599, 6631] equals 23.9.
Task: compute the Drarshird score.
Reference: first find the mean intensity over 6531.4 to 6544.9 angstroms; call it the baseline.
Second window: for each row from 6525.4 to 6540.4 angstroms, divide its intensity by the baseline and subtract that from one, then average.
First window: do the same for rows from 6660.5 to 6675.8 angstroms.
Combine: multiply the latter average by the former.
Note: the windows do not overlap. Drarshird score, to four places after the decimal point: -0.0009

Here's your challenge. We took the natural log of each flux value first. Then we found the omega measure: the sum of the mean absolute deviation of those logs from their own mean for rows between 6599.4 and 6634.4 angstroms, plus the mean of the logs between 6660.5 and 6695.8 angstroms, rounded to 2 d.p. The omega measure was 3.24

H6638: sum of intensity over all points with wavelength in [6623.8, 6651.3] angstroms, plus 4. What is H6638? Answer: 388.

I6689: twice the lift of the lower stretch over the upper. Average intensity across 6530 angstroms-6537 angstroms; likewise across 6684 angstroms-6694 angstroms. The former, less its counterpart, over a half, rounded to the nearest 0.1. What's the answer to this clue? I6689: 2.0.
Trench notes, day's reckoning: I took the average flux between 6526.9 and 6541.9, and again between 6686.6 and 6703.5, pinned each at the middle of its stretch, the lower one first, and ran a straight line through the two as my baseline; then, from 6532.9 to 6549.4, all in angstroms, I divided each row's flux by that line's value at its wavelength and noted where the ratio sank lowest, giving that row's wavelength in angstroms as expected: 6538.14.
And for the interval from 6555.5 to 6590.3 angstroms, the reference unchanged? 6584.98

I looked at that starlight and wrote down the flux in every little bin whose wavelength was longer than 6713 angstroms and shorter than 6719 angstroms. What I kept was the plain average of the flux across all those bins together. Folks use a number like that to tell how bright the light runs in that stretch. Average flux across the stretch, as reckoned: 24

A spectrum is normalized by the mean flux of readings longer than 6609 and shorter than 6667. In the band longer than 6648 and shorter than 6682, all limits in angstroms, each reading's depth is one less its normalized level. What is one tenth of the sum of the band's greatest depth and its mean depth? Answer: 0.005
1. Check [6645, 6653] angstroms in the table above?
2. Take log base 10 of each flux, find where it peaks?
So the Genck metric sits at 6648.97 angstroms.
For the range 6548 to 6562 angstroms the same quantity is 6550.20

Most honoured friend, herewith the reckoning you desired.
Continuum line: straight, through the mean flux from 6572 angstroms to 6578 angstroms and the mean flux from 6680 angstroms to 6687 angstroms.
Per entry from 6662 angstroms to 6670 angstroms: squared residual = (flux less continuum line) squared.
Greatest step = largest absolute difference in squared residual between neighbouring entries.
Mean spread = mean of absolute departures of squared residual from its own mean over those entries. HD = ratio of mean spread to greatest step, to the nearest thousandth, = 0.413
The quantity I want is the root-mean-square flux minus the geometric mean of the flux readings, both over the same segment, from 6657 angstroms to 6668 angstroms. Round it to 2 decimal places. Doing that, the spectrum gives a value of 0.30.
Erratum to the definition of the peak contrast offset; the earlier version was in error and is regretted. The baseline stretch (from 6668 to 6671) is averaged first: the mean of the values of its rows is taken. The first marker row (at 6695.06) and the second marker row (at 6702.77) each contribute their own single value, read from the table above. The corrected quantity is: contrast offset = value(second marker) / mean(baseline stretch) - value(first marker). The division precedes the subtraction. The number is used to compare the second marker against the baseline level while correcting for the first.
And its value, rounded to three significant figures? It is -23.1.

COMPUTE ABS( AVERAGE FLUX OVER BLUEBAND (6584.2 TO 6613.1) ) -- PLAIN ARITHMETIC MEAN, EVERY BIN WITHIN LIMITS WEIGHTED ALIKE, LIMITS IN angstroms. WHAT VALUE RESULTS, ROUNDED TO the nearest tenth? 21.0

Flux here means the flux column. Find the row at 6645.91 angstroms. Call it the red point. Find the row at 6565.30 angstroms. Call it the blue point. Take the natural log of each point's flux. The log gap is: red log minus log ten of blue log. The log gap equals 2.58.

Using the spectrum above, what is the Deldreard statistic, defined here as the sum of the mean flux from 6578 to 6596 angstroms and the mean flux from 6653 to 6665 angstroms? 43.0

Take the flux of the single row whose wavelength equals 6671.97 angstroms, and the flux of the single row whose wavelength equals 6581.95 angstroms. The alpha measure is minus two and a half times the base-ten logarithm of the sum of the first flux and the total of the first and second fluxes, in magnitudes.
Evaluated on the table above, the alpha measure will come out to -4.64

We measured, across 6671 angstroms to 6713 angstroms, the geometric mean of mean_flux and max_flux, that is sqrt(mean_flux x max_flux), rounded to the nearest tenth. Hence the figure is 25.6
